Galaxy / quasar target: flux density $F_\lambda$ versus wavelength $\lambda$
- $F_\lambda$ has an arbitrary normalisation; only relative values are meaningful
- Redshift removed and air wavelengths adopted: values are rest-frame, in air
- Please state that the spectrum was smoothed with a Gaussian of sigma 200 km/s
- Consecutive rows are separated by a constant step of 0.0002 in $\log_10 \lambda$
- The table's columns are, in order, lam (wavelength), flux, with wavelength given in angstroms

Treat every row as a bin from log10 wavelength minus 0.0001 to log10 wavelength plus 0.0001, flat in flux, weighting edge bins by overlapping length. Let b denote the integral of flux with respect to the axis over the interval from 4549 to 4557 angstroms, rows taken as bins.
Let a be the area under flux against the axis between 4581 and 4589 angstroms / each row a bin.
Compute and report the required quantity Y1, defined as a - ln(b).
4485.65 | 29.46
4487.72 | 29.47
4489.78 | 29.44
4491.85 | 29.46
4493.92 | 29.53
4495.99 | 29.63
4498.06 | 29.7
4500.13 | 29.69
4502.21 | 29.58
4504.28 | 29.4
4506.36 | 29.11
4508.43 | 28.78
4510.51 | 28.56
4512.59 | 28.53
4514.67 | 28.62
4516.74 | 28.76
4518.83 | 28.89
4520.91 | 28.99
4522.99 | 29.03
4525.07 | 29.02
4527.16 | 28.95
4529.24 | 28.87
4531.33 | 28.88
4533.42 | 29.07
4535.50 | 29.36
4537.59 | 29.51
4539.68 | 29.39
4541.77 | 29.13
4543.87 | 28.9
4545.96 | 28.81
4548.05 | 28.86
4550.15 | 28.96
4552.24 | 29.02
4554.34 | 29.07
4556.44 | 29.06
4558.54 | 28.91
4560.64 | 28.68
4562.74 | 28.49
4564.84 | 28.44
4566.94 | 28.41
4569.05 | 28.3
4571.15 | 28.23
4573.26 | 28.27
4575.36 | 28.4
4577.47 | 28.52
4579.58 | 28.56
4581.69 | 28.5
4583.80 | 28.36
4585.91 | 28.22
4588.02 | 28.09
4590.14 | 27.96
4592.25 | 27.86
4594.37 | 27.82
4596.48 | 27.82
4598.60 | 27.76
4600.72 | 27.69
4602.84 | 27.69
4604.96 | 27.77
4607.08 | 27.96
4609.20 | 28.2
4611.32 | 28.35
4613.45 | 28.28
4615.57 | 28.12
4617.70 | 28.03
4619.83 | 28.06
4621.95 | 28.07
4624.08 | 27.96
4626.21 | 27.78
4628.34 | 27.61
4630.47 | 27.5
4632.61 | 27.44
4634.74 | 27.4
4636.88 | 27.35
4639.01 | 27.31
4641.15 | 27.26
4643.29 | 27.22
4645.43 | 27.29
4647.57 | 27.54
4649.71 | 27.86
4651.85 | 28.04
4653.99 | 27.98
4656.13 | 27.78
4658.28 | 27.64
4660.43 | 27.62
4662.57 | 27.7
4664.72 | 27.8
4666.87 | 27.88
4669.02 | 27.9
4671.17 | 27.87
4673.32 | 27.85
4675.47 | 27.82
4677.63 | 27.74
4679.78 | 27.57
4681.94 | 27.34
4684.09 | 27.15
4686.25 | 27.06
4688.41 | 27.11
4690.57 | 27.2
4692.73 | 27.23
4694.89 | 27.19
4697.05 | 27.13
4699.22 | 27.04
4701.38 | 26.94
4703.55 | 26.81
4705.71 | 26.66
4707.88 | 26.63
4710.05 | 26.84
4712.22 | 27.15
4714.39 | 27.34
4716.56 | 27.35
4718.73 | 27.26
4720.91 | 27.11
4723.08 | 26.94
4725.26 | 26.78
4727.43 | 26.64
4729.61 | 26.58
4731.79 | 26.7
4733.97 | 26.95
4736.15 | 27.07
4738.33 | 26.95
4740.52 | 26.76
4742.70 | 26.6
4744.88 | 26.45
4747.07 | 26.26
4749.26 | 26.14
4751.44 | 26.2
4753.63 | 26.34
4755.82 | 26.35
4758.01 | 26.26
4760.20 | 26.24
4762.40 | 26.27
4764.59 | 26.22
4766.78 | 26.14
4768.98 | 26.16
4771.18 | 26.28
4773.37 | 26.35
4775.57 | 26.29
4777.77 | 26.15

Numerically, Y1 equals 221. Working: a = 226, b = 232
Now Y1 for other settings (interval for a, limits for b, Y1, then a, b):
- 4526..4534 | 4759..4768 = 226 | 231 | 236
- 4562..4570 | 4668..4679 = 221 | 227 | 306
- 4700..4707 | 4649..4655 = 183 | 188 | 168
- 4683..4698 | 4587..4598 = 402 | 407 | 307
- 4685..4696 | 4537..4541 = 294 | 299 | 118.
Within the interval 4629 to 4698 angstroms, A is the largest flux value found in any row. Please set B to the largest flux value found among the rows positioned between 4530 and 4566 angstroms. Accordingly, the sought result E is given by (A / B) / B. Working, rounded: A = 28.04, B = 29.51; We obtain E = 0.0322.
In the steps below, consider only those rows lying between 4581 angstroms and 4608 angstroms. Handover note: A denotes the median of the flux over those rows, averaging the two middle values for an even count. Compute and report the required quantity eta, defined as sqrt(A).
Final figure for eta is 5.28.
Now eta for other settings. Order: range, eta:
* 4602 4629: 5.29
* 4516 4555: 5.38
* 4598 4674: 5.27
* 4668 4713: 5.21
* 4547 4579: 5.34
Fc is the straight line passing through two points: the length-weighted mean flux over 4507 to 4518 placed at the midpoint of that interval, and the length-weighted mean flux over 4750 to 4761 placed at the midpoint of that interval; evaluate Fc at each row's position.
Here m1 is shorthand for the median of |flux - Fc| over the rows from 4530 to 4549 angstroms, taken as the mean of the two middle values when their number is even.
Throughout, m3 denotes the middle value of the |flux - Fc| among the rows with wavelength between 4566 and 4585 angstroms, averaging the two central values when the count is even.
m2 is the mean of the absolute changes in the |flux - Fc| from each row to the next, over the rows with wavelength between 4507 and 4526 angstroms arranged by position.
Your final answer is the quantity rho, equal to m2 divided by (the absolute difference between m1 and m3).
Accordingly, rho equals 0.30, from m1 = 0.61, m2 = 0.08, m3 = 0.35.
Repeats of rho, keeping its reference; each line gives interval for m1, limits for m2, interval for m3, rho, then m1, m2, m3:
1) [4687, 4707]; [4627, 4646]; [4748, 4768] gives 0.25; 0.20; 0.04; 0.04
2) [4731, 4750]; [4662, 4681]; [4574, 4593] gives 0.47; 0.22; 0.06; 0.35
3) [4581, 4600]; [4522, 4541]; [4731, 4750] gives 0.79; 0.07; 0.12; 0.22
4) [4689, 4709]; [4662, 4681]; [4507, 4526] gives 1.04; 0.20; 0.06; 0.14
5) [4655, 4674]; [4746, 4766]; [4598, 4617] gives 0.13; 0.62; 0.05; 0.22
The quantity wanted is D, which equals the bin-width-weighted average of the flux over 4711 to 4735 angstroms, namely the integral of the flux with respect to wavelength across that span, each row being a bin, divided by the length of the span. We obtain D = 27.0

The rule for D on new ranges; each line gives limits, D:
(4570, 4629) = 28.1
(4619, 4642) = 27.6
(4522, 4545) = 29.1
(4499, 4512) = 29.2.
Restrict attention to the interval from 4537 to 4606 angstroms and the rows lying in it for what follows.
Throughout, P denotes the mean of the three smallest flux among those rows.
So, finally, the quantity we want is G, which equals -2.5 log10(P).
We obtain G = -3.61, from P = 27.7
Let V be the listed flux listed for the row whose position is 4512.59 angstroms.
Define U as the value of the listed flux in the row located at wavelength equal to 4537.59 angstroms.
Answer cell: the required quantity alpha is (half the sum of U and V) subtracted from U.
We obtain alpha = 0.49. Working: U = 29.51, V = 28.53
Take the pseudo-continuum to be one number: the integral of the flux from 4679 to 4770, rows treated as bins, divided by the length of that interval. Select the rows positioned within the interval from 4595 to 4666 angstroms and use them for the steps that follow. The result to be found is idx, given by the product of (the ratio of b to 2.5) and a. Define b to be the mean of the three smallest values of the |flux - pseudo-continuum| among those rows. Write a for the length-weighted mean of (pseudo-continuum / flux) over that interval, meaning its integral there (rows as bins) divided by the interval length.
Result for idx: 0.18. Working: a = 0.965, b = 0.5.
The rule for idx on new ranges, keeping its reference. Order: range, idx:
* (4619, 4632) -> 0.33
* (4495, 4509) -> 0.84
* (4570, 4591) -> 0.49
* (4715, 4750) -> 0.02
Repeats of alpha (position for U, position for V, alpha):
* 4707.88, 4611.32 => -0.86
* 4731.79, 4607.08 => -0.63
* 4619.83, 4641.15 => 0.40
